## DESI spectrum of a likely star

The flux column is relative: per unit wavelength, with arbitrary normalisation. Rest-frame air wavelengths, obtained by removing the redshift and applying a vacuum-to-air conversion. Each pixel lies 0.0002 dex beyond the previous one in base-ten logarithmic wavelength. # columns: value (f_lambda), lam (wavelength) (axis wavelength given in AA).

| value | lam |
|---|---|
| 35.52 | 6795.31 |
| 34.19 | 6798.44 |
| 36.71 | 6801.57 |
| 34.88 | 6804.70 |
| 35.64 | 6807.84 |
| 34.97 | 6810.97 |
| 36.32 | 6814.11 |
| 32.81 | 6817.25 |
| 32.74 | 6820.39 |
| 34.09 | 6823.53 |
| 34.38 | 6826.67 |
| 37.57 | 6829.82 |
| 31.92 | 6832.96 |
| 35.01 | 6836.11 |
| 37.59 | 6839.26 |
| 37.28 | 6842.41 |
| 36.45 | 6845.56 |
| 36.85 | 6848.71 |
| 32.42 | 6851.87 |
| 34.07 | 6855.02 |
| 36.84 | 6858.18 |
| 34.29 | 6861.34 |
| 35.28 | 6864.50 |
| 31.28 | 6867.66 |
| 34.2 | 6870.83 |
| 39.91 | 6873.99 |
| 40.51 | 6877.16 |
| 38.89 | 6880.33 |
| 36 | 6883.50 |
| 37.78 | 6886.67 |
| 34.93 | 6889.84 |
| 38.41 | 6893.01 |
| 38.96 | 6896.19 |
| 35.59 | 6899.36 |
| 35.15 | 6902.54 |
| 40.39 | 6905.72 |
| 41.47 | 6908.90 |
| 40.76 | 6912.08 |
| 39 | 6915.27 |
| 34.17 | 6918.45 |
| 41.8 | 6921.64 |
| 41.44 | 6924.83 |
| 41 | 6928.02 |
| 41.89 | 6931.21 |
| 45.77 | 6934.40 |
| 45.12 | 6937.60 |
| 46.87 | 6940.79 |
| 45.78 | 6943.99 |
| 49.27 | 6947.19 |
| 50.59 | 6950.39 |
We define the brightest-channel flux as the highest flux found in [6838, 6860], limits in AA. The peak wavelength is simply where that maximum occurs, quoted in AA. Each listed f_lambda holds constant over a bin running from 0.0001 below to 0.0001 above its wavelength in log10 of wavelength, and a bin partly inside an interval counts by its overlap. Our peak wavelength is 6839.26 AA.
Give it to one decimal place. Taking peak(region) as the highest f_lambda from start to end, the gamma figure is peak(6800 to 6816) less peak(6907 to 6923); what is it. -5.1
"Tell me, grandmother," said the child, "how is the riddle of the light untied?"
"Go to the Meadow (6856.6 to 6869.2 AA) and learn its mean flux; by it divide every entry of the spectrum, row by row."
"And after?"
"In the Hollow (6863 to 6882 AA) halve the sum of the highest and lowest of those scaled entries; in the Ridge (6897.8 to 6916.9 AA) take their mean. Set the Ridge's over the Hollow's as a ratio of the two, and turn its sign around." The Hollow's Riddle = -1.08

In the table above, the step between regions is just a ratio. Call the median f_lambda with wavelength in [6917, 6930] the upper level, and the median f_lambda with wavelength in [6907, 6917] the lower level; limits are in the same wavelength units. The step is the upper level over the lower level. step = 1.01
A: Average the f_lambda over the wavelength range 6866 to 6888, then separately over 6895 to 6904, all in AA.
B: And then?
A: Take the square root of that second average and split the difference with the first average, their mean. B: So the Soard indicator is 21.5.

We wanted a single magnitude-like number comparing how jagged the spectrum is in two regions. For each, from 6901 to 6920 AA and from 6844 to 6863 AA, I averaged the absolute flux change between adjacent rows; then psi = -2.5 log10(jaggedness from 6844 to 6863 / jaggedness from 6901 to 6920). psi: 0.2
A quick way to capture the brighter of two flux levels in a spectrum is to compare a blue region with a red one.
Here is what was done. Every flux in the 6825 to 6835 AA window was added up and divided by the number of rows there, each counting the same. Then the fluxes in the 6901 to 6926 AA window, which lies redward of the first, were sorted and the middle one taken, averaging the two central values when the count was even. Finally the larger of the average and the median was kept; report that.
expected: 40.6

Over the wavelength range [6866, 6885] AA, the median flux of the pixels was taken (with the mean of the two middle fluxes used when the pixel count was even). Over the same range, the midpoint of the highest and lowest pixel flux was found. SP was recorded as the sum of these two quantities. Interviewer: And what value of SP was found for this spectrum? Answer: 73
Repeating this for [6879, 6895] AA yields 75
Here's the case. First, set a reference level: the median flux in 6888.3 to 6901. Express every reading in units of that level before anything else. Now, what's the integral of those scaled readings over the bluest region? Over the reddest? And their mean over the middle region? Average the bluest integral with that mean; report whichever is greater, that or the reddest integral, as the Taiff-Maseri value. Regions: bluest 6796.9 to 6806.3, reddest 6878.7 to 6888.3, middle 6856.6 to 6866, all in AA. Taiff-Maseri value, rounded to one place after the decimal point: 9.7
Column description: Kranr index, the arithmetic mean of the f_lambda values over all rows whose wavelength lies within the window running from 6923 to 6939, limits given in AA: 43.0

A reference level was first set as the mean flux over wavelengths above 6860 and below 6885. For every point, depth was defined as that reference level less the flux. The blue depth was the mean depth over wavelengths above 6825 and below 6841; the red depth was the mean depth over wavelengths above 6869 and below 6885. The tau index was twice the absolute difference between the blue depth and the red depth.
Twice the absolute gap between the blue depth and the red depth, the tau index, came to 5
